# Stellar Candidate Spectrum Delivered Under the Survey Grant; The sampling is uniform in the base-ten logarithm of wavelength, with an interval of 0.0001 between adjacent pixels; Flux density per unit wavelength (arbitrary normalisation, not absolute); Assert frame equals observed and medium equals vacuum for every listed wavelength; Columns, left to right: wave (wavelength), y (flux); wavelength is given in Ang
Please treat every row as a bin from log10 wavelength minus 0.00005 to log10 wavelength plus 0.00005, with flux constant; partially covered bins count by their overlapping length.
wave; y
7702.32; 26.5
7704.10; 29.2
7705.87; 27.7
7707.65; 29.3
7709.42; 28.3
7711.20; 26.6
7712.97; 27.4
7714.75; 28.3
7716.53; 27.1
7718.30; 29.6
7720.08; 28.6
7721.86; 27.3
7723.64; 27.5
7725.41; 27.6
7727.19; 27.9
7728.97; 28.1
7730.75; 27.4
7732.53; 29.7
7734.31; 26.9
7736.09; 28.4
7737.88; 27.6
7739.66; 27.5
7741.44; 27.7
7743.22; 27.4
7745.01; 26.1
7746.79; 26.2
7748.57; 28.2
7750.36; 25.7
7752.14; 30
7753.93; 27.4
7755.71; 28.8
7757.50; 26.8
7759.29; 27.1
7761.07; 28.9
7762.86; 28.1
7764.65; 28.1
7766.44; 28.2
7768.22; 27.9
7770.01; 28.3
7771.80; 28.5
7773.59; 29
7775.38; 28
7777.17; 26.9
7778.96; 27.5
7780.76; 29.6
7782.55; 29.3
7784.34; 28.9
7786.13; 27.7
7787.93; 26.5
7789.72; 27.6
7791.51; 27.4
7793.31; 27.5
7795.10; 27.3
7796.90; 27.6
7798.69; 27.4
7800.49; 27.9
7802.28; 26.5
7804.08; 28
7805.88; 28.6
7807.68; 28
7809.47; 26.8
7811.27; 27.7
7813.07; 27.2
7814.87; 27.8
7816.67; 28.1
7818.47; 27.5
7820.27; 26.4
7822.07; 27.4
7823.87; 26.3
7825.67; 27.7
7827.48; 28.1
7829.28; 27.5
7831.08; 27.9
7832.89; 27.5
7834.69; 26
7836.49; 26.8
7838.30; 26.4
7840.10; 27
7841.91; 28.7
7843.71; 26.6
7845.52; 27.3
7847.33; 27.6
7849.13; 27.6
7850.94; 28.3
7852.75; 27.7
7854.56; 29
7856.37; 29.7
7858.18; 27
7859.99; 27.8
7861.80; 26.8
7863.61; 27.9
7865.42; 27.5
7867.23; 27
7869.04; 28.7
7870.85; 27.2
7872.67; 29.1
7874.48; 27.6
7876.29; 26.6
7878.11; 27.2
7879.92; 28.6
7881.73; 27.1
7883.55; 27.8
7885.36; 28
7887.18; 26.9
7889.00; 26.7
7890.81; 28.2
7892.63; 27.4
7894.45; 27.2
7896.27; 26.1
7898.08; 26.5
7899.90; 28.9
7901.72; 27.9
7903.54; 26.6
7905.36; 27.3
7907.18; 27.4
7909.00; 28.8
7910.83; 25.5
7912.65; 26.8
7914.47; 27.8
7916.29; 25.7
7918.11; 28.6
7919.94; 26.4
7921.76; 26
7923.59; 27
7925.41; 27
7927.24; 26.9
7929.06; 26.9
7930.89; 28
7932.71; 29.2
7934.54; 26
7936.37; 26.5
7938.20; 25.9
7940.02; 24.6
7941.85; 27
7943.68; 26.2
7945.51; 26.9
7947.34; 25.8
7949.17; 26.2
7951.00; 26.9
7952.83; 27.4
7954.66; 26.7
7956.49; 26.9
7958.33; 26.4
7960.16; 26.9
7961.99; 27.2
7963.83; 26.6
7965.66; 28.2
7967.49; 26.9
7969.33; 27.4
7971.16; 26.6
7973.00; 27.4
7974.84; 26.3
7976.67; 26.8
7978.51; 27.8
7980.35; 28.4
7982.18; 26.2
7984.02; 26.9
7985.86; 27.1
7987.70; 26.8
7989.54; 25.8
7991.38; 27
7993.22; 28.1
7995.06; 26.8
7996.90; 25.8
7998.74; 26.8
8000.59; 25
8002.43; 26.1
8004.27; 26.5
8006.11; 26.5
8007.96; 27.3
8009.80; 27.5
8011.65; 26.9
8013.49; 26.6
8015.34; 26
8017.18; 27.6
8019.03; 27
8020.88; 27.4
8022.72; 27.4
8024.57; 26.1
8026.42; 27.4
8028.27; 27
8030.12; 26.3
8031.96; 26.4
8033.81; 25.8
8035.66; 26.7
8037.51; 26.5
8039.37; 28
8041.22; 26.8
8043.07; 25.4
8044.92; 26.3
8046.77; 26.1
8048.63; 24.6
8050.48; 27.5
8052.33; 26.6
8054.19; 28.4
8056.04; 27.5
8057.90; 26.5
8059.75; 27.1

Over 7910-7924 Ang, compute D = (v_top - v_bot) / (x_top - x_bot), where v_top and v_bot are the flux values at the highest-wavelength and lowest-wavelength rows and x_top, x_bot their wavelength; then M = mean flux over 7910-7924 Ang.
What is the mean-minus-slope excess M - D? 26.6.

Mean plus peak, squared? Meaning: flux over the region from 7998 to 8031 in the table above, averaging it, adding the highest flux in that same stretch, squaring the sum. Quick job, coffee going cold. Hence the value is 2953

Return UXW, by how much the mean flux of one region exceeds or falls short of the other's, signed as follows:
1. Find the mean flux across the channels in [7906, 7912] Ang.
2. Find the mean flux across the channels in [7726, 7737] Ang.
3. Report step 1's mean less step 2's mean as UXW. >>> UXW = -0.8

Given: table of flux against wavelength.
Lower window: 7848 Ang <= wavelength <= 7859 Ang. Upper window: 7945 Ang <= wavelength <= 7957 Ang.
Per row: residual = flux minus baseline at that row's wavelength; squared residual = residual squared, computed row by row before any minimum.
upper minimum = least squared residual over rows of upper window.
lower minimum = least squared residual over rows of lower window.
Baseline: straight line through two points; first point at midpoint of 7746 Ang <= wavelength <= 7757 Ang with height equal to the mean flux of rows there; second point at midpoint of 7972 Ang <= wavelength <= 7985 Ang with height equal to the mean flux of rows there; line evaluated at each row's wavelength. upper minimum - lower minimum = 0.03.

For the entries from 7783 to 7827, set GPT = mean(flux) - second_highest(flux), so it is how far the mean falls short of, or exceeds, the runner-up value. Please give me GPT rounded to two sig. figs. -1.1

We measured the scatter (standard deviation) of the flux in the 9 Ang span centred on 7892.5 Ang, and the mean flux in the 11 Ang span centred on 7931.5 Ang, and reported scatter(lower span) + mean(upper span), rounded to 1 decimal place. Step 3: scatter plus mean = 28.0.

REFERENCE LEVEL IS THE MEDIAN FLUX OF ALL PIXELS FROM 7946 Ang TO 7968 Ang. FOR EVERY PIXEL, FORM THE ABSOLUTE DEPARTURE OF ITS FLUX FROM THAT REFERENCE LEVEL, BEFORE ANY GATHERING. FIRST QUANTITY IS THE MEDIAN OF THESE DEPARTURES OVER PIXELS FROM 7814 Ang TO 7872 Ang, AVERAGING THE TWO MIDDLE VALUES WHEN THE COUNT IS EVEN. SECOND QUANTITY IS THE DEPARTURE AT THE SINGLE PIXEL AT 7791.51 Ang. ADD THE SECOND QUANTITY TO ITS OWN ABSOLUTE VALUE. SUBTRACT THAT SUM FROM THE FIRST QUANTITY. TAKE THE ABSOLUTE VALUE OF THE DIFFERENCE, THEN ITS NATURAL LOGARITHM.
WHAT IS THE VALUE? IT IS -1.0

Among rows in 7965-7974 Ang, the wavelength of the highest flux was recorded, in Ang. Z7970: 7965.66 Ang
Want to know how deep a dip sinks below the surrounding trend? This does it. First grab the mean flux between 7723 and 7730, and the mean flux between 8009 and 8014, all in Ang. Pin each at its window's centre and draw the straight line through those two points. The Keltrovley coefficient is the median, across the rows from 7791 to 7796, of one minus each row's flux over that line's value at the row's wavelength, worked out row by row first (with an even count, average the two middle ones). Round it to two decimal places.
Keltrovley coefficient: 0.01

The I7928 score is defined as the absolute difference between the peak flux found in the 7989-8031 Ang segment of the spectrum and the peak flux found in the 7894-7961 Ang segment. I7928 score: 1.1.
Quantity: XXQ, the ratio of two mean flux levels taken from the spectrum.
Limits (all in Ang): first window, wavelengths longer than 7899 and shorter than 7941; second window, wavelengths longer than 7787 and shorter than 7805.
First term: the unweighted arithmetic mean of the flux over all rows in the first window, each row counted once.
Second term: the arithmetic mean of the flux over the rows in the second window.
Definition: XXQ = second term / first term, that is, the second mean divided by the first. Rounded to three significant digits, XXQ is 1.01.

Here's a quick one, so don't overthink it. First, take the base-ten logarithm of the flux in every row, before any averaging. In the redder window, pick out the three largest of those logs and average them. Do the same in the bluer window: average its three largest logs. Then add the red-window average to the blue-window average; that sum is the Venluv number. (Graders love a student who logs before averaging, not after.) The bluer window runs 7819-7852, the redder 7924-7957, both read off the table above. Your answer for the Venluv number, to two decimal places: 2.90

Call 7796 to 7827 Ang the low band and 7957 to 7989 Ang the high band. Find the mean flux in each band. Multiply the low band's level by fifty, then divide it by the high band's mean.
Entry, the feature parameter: 50.8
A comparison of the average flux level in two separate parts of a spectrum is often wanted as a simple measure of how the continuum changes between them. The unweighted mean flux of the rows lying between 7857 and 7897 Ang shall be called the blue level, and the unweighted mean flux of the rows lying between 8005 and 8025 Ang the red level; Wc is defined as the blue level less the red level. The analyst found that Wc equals 0.54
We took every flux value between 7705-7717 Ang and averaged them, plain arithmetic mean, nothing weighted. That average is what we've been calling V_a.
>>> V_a 27.8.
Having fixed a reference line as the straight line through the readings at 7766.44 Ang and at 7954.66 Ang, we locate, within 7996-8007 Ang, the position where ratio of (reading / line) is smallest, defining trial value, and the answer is 8000.59 Ang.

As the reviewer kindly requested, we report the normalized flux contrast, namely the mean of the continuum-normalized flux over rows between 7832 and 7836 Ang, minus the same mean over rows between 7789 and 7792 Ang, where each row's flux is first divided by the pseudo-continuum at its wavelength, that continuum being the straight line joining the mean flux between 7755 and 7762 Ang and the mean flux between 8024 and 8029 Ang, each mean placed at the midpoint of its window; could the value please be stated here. -0.021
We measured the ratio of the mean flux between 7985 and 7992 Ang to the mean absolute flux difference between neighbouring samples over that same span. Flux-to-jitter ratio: 32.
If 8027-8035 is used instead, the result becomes 57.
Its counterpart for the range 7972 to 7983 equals 25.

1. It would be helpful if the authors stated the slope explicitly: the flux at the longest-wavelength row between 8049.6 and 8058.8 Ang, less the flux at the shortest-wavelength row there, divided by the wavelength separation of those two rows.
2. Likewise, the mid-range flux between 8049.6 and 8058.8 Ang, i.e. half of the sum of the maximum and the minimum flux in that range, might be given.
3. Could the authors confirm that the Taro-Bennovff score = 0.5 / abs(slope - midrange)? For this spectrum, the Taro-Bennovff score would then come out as 0.0181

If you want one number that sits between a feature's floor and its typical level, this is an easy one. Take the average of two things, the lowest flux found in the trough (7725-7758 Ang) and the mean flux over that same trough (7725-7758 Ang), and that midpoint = 26.7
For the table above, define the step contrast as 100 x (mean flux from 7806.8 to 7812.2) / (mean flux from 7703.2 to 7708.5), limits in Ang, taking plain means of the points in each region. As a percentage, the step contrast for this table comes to 96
